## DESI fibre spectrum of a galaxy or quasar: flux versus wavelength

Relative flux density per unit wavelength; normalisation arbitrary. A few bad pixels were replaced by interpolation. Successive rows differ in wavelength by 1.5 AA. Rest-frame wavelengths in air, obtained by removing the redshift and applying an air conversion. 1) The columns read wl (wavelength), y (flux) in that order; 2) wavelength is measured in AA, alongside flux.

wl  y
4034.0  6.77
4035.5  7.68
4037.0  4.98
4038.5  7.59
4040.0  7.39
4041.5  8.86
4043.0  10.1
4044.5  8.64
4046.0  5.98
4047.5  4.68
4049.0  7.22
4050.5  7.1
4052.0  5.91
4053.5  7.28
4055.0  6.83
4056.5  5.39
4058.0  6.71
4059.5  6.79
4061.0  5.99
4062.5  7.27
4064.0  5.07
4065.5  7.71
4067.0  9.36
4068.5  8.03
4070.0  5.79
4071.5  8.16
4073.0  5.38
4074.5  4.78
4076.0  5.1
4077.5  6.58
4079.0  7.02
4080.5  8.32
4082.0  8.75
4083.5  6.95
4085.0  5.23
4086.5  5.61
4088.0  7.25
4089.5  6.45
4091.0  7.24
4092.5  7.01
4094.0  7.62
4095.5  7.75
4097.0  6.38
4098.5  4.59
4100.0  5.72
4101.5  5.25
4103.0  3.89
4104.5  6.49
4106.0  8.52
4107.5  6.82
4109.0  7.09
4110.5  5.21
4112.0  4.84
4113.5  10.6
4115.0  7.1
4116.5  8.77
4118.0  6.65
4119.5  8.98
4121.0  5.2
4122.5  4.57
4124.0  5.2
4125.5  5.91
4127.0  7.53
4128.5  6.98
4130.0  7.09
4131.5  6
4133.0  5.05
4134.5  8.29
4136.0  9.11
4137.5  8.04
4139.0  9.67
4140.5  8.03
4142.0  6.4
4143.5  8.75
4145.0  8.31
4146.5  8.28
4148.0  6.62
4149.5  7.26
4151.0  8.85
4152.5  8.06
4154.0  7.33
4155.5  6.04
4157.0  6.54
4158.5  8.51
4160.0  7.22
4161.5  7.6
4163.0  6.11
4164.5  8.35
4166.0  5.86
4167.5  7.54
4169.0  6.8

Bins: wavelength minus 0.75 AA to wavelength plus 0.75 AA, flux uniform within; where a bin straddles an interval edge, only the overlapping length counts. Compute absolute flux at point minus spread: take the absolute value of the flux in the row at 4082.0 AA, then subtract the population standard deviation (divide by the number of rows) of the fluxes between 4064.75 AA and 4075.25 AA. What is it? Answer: 7.2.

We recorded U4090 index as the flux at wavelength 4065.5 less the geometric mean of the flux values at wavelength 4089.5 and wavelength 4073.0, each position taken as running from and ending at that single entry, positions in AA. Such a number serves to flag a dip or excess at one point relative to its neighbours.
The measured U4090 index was 1.8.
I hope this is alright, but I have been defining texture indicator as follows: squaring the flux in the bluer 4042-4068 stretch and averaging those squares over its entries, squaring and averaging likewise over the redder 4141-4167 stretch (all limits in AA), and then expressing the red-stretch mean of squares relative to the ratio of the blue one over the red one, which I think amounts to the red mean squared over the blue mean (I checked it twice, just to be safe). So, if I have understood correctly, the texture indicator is 62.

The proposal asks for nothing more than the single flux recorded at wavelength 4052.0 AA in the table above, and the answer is 5.91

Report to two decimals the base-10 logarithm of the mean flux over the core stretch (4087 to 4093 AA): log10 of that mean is 0.84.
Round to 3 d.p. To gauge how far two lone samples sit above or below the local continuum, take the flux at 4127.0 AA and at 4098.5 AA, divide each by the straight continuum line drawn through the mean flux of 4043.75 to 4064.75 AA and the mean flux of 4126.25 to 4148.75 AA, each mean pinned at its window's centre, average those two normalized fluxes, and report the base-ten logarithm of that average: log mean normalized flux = -0.082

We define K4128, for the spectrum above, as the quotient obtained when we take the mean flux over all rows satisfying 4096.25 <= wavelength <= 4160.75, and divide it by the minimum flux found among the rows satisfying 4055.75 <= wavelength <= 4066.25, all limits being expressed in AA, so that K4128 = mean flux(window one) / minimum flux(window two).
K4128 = 1.38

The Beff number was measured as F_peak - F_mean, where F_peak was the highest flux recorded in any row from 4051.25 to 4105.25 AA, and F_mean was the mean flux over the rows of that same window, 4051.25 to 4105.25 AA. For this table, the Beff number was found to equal 2.8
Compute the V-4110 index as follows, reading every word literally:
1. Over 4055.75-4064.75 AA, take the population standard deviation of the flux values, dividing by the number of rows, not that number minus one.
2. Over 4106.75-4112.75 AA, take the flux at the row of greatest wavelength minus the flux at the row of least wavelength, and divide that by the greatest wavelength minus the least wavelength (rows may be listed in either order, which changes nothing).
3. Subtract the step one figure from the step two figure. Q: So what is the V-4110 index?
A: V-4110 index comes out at -1.23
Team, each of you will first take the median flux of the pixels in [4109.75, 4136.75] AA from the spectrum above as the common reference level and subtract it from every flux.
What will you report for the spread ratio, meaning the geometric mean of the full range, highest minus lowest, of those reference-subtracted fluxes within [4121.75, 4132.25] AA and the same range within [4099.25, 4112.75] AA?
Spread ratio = 3.7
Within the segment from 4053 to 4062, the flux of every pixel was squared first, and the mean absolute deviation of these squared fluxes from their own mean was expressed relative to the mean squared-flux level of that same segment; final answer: 0.16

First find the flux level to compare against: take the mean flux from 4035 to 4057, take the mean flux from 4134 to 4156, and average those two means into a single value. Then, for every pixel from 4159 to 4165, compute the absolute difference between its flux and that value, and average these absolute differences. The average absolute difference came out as 0.7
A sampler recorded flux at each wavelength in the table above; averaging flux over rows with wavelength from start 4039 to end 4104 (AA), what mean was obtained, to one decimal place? 6.7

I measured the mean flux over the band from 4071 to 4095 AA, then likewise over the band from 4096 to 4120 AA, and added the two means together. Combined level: 13.4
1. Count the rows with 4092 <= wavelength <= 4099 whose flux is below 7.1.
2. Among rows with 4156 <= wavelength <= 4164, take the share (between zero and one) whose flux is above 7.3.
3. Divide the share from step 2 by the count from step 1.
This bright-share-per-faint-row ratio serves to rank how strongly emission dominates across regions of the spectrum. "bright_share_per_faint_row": 0.13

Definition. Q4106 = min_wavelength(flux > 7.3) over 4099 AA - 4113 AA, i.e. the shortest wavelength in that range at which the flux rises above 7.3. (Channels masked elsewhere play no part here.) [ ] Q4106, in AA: 4106.0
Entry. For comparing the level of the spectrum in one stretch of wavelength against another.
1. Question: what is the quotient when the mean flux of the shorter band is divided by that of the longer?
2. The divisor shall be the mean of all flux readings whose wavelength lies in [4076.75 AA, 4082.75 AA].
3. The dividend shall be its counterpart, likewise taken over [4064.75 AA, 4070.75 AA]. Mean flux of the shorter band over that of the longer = 1.01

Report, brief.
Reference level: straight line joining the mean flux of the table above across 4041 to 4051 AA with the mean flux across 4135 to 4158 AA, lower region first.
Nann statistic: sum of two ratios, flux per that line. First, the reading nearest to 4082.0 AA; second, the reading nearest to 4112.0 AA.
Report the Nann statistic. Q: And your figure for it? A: 1.78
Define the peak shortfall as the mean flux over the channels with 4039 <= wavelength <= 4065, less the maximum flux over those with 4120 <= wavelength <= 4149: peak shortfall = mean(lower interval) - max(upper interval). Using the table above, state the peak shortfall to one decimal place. -2.8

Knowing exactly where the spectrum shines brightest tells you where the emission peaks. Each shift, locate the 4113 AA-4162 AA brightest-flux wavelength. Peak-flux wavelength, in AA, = 4113.5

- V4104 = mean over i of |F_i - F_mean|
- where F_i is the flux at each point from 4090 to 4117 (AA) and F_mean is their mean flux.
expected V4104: 1.26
